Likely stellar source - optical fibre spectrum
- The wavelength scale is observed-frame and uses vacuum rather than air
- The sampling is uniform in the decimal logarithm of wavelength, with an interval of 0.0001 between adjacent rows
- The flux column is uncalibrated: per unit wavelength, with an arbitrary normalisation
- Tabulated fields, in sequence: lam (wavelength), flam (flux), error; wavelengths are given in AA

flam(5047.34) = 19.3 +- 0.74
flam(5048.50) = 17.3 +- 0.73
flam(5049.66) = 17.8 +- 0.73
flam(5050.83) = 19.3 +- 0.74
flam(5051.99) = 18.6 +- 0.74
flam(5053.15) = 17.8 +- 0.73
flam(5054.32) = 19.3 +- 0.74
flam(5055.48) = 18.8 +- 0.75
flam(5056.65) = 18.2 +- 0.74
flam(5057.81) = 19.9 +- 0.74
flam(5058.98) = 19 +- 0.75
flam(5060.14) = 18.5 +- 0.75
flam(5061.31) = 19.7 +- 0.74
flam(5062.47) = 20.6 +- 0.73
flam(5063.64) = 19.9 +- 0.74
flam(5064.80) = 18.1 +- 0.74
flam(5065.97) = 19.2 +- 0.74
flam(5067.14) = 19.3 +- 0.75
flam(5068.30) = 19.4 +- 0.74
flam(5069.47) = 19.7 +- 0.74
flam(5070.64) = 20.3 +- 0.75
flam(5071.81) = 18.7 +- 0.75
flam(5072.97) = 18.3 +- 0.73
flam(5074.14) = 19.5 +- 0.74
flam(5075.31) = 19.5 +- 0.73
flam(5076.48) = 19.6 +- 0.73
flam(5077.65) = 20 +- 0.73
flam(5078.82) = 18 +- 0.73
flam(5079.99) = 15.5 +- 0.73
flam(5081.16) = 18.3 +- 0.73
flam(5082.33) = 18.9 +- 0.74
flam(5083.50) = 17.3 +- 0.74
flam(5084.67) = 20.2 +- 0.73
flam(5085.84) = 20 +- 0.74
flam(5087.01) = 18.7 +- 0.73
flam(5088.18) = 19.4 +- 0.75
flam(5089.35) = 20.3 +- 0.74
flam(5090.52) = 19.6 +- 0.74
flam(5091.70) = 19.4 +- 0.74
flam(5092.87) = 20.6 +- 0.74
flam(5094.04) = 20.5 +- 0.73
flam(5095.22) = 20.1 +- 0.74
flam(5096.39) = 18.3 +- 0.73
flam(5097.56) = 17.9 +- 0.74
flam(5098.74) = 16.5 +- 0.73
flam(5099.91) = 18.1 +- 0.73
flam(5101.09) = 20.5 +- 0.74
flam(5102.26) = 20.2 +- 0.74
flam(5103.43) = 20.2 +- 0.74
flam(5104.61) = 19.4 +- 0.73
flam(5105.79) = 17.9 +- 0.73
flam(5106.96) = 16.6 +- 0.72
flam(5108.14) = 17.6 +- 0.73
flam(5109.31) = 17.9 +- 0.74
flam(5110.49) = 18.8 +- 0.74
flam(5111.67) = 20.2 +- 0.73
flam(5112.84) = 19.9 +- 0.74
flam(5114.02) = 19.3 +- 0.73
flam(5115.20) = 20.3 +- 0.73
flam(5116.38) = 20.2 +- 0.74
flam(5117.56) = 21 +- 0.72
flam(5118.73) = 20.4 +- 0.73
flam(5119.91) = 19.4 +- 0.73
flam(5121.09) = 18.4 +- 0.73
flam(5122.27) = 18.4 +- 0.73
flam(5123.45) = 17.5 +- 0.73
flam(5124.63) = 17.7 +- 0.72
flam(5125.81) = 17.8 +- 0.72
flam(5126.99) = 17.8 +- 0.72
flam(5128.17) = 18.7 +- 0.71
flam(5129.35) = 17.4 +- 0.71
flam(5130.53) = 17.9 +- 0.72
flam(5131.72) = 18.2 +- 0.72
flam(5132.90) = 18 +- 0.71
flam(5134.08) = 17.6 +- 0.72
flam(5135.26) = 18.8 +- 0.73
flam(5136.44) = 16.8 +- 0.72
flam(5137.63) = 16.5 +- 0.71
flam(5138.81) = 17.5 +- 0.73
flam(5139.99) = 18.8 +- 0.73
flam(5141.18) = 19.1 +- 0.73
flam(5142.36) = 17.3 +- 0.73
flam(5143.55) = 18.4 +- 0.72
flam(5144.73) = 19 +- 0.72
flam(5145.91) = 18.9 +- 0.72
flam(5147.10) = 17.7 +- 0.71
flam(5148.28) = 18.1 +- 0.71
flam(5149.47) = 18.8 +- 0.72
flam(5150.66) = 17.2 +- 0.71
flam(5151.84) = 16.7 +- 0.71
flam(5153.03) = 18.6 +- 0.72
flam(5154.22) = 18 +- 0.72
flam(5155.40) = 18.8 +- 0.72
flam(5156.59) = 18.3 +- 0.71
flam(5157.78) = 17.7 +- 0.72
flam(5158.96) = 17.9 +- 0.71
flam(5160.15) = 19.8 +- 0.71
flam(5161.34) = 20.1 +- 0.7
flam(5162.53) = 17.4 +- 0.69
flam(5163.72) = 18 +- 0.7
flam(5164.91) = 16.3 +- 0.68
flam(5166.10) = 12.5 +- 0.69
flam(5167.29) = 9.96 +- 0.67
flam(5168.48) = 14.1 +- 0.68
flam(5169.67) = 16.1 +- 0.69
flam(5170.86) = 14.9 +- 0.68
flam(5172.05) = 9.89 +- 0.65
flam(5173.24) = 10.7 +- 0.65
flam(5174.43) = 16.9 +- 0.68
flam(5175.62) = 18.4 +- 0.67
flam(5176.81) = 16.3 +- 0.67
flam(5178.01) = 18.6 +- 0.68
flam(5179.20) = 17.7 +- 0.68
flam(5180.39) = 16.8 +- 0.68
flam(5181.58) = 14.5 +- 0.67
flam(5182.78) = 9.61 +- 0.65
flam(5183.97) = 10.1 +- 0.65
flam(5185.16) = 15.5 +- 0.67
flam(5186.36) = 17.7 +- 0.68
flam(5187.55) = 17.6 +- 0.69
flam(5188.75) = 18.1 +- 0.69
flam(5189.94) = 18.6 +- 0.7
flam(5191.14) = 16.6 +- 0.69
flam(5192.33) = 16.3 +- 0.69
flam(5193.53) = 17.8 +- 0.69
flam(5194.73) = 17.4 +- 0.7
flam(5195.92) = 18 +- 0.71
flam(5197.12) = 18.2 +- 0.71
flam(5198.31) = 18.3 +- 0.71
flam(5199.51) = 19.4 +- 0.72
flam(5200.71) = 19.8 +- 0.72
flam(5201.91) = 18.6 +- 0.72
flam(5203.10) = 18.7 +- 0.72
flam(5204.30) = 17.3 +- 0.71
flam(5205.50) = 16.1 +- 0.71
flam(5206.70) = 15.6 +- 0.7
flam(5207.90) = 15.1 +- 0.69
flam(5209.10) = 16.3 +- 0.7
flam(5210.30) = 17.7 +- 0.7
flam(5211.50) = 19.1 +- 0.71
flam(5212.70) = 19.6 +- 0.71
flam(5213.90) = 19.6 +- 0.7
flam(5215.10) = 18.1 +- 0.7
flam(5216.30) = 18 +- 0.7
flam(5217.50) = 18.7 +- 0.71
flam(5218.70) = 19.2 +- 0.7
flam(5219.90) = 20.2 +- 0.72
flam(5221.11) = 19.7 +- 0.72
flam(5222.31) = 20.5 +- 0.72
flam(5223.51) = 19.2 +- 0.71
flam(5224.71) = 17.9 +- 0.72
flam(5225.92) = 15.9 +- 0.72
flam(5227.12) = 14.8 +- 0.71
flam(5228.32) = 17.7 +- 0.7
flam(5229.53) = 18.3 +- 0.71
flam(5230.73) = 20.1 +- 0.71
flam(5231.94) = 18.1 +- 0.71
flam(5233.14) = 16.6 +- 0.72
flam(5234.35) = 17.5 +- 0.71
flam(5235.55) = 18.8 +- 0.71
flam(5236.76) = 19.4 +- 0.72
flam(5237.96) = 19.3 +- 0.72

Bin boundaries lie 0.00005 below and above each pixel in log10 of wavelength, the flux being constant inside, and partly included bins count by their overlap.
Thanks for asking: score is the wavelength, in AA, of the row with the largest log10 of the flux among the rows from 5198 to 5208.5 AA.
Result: 5200.71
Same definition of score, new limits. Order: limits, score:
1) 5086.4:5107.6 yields 5092.87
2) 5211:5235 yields 5222.31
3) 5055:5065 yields 5062.47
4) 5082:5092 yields 5089.35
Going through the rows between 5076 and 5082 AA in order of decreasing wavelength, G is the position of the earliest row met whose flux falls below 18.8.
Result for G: 5081.16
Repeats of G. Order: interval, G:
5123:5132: 5131.72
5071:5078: 5072.97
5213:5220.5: 5217.50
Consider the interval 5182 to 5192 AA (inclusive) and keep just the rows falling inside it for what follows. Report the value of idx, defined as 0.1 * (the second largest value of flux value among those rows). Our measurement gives 1.8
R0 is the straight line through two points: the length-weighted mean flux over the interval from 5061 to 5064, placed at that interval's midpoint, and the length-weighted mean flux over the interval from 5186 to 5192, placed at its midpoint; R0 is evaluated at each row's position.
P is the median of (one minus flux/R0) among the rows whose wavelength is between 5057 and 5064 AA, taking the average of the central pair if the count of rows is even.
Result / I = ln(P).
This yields -4.0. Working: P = 0.019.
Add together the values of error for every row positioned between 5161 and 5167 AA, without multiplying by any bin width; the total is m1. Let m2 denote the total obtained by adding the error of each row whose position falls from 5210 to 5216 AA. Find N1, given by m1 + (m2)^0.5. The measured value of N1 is 5.34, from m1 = 3.46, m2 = 3.52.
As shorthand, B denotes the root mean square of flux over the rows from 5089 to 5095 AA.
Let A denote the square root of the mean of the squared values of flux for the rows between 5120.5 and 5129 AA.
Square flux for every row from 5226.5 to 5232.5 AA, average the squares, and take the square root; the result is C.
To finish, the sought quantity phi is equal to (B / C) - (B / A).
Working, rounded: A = 18.0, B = 20.1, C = 17.9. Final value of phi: 0.01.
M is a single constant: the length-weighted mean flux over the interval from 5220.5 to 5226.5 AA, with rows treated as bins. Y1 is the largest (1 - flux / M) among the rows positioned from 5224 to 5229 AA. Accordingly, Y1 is 0.206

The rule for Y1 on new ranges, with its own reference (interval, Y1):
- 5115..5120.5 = -0.041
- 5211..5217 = 0.034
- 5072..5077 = 0.018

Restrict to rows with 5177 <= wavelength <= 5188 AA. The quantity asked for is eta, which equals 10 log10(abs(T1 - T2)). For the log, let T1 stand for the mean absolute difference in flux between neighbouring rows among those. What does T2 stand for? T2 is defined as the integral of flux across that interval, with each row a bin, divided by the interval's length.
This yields 11.2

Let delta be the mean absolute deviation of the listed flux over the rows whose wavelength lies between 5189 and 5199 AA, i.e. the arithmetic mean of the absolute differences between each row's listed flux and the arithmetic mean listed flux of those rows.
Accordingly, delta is 0.66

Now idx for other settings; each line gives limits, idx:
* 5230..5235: 1.8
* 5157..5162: 2.0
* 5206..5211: 1.6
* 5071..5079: 2.0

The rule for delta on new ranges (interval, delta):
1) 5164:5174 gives 2.29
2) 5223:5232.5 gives 1.21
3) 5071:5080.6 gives 1.03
